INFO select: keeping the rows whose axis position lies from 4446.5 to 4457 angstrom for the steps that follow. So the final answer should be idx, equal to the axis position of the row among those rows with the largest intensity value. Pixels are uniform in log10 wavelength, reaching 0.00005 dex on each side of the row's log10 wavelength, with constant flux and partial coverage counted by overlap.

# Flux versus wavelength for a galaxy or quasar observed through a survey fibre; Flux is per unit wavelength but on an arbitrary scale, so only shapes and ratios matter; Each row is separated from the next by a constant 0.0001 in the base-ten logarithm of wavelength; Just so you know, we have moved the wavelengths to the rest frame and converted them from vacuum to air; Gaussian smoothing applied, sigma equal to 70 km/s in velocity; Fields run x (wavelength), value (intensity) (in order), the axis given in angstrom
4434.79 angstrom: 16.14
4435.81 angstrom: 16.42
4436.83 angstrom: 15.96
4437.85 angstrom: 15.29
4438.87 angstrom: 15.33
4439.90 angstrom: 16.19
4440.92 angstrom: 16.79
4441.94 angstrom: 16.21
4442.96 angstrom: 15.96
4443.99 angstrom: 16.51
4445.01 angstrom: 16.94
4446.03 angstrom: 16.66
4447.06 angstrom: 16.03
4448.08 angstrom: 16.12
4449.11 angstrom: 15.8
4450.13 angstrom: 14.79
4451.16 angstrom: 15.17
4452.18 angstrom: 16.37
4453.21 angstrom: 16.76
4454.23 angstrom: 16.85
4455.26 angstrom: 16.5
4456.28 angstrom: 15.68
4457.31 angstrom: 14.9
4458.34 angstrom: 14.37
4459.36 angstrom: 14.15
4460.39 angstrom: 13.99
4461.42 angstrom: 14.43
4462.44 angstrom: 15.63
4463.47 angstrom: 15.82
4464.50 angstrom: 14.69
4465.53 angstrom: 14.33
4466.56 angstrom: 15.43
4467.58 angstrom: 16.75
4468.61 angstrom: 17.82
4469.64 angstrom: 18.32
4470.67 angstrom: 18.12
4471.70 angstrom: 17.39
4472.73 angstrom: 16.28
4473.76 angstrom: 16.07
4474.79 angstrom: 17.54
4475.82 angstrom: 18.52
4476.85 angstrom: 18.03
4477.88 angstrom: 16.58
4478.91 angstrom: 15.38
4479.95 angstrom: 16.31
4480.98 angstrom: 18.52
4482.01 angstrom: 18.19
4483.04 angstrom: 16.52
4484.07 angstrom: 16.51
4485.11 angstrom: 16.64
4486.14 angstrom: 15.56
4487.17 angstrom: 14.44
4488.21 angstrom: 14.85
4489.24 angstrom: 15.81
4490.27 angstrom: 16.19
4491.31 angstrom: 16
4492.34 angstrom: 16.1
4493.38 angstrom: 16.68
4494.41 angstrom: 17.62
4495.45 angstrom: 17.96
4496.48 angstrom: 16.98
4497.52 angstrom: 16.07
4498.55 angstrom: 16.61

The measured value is 4454.23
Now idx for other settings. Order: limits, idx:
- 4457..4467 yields 4463.47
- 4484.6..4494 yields 4493.38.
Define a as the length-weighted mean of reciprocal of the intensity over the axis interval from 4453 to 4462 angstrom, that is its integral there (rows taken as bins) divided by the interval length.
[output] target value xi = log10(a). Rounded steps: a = 0.066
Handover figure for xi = -1.18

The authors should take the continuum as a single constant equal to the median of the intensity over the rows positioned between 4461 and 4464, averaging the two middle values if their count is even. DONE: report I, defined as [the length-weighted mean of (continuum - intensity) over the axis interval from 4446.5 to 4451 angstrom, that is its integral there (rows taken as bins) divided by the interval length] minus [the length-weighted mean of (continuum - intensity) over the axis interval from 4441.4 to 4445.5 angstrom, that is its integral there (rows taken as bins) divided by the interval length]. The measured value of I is 0.8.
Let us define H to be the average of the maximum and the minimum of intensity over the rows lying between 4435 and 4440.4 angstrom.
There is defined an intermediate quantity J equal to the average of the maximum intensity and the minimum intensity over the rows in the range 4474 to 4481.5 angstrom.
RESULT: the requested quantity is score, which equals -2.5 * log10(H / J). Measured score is 0.07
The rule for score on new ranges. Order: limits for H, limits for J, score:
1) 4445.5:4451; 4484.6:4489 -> -0.01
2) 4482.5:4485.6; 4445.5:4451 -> -0.06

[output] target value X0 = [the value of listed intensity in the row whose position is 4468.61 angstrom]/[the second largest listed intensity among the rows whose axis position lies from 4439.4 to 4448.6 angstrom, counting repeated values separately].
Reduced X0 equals 1.06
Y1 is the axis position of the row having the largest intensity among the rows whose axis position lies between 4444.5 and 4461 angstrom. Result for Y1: 4445.01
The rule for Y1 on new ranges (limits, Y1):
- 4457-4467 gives 4463.47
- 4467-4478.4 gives 4475.82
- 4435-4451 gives 4445.01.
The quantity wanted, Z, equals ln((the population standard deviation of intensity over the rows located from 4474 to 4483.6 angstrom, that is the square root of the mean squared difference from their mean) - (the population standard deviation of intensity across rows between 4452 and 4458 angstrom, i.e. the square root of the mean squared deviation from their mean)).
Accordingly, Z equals -1.0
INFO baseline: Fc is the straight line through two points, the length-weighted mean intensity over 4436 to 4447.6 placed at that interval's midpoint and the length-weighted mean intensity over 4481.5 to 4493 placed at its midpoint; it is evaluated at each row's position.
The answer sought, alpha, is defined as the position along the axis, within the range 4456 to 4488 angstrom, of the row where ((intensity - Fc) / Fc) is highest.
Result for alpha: 4480.98 angstrom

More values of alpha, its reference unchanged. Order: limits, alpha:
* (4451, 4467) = 4454.23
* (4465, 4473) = 4469.64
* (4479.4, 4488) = 4480.98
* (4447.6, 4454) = 4453.21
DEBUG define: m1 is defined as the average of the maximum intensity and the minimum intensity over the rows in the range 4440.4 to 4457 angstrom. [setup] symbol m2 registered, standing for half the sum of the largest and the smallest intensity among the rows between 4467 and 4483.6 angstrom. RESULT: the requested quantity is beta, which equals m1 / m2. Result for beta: 0.94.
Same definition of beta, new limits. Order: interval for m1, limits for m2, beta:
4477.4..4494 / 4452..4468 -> 1.07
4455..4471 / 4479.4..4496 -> 0.98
